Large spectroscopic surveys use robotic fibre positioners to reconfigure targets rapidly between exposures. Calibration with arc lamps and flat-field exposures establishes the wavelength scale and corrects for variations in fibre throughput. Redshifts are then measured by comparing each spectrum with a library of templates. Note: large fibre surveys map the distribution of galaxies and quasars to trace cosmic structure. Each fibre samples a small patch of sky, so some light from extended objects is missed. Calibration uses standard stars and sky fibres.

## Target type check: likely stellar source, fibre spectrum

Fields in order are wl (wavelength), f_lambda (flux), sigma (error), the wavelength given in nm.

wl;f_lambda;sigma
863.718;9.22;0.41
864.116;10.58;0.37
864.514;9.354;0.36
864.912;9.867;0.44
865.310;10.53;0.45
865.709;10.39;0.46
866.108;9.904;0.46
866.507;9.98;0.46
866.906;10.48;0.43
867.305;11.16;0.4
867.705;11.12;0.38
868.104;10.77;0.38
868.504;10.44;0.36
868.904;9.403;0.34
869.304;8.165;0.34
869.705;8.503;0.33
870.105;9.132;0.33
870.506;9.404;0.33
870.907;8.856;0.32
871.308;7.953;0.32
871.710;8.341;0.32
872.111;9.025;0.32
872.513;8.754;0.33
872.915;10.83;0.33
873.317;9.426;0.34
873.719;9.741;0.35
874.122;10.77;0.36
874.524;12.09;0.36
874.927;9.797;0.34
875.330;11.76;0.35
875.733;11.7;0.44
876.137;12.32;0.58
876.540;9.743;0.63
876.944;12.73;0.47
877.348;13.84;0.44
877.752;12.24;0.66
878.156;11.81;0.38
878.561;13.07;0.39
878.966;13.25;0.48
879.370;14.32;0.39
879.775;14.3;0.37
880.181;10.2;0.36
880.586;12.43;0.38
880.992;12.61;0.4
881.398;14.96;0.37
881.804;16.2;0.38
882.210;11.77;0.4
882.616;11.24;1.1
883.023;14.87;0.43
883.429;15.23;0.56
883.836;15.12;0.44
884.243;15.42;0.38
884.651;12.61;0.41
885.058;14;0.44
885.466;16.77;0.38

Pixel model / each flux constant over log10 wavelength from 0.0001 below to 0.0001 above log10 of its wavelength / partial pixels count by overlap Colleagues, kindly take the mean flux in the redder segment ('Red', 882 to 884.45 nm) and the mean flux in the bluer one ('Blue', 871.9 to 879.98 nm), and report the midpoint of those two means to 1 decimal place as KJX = 12.8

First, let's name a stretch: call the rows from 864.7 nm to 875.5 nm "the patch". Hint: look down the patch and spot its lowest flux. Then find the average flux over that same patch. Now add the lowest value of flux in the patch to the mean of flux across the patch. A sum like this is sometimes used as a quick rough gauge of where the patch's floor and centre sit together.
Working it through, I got 18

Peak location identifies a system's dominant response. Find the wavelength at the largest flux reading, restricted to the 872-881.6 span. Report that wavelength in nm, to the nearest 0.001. 881.398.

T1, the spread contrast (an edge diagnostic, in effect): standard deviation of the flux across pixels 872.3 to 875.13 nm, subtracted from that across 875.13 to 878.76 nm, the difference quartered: 0.01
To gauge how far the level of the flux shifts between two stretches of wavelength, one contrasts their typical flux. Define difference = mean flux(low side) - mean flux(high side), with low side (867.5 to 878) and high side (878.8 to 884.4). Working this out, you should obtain -3.4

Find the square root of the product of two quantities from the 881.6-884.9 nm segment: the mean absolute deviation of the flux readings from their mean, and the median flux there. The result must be 5.0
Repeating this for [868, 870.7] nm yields 2.5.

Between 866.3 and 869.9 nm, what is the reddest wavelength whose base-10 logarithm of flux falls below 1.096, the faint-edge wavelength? 869.705 nm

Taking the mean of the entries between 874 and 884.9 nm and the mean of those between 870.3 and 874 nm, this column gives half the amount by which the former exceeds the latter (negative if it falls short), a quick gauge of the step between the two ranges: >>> 1.8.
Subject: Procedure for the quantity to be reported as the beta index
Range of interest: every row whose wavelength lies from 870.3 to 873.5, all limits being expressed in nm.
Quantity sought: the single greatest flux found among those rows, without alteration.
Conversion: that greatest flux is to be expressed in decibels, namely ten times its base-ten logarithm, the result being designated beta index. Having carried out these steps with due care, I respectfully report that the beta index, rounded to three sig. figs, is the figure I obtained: 10.3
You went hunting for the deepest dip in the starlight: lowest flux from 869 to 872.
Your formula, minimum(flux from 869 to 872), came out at 7.953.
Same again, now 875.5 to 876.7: 9.743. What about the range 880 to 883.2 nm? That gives 10.2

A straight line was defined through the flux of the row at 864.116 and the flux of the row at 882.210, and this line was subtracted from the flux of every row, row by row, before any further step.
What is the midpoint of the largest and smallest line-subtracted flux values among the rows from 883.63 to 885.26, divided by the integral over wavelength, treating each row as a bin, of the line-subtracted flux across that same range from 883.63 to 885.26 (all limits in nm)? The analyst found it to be 0.54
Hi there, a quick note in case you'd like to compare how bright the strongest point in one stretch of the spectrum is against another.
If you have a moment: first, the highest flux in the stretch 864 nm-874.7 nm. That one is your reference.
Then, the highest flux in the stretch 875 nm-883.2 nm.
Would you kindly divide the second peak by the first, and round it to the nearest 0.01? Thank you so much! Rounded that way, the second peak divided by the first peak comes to 1.34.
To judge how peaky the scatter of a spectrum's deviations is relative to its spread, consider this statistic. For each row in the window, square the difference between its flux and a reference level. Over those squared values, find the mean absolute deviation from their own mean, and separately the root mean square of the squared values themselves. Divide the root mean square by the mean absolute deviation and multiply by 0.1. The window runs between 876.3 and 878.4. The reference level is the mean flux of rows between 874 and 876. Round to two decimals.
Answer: 0.20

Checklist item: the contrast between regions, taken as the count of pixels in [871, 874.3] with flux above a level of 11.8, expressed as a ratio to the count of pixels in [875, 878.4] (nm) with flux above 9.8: 0.00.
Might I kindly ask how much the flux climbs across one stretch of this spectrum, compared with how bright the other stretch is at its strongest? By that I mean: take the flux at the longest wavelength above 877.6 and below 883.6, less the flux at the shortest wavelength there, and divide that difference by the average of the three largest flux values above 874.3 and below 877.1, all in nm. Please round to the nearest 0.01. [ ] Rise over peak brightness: 0.24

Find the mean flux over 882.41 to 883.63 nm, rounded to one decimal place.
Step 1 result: 13.8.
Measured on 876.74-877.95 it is 12.9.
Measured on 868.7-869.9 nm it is 8.7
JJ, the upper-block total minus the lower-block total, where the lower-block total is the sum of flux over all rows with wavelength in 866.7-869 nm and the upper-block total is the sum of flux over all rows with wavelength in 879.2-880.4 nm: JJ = -25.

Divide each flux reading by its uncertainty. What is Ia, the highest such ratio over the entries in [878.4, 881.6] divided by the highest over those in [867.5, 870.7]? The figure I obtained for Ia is 1.38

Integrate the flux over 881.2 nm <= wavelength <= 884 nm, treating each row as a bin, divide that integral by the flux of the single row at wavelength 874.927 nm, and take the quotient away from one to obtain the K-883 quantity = -3.1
